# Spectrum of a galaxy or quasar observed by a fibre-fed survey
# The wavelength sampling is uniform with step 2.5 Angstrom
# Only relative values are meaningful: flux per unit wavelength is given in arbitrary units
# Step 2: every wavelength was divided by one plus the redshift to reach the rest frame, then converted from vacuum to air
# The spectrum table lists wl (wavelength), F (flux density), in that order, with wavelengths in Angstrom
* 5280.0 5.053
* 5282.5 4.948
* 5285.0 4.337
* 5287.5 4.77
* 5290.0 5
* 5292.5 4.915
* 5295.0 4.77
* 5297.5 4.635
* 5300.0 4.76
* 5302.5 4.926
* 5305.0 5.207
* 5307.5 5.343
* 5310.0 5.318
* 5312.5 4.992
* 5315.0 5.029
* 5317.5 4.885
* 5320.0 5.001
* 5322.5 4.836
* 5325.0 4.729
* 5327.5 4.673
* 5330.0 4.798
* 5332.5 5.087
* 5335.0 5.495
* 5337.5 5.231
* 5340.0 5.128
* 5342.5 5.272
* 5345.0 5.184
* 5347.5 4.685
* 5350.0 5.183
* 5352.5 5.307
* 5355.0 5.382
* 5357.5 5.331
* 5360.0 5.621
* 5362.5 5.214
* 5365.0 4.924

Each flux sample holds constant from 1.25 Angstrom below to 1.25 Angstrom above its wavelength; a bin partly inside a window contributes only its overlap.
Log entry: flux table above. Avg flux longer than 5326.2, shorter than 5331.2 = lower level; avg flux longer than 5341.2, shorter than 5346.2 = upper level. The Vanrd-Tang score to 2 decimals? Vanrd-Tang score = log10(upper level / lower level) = 0.04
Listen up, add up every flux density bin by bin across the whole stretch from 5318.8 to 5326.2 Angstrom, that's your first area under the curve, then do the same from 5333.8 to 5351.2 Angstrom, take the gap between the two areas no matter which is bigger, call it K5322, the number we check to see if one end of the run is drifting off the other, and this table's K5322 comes 54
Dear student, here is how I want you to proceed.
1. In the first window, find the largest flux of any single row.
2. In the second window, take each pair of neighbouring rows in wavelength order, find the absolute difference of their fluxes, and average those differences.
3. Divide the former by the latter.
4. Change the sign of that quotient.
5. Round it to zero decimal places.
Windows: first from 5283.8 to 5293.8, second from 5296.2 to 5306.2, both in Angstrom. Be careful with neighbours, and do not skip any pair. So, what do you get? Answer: -26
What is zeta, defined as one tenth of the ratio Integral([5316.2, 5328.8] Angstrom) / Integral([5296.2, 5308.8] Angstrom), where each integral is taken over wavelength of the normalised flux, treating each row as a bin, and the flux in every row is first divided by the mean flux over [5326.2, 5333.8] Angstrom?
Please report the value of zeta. 0.097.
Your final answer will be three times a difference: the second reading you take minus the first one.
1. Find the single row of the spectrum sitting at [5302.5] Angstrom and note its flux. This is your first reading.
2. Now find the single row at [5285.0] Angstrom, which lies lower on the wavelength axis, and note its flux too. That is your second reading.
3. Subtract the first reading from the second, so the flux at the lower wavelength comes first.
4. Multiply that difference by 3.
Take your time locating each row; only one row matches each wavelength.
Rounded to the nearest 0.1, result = -1.8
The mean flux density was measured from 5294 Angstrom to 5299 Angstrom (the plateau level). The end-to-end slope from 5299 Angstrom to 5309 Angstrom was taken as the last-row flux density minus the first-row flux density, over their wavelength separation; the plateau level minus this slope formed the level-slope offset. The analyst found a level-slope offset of 4.6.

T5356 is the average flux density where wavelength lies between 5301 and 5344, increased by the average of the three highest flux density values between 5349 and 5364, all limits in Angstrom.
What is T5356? 10.5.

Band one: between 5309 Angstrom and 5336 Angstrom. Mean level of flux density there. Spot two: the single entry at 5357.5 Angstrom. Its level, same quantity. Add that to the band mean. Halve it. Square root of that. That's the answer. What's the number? 2.27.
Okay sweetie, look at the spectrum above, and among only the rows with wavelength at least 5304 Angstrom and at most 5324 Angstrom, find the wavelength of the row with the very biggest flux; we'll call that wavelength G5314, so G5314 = 5307.5 Angstrom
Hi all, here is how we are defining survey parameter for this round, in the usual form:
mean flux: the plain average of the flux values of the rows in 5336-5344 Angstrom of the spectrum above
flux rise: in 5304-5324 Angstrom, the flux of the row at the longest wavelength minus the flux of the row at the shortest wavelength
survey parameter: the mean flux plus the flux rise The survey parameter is 4.8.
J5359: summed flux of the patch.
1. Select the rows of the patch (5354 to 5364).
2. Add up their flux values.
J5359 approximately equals 21.5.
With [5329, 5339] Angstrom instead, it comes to 20.6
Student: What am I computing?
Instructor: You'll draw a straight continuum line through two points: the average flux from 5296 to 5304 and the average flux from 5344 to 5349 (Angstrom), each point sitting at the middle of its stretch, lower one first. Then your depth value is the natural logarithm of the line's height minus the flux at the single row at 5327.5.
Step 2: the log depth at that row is -1.6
